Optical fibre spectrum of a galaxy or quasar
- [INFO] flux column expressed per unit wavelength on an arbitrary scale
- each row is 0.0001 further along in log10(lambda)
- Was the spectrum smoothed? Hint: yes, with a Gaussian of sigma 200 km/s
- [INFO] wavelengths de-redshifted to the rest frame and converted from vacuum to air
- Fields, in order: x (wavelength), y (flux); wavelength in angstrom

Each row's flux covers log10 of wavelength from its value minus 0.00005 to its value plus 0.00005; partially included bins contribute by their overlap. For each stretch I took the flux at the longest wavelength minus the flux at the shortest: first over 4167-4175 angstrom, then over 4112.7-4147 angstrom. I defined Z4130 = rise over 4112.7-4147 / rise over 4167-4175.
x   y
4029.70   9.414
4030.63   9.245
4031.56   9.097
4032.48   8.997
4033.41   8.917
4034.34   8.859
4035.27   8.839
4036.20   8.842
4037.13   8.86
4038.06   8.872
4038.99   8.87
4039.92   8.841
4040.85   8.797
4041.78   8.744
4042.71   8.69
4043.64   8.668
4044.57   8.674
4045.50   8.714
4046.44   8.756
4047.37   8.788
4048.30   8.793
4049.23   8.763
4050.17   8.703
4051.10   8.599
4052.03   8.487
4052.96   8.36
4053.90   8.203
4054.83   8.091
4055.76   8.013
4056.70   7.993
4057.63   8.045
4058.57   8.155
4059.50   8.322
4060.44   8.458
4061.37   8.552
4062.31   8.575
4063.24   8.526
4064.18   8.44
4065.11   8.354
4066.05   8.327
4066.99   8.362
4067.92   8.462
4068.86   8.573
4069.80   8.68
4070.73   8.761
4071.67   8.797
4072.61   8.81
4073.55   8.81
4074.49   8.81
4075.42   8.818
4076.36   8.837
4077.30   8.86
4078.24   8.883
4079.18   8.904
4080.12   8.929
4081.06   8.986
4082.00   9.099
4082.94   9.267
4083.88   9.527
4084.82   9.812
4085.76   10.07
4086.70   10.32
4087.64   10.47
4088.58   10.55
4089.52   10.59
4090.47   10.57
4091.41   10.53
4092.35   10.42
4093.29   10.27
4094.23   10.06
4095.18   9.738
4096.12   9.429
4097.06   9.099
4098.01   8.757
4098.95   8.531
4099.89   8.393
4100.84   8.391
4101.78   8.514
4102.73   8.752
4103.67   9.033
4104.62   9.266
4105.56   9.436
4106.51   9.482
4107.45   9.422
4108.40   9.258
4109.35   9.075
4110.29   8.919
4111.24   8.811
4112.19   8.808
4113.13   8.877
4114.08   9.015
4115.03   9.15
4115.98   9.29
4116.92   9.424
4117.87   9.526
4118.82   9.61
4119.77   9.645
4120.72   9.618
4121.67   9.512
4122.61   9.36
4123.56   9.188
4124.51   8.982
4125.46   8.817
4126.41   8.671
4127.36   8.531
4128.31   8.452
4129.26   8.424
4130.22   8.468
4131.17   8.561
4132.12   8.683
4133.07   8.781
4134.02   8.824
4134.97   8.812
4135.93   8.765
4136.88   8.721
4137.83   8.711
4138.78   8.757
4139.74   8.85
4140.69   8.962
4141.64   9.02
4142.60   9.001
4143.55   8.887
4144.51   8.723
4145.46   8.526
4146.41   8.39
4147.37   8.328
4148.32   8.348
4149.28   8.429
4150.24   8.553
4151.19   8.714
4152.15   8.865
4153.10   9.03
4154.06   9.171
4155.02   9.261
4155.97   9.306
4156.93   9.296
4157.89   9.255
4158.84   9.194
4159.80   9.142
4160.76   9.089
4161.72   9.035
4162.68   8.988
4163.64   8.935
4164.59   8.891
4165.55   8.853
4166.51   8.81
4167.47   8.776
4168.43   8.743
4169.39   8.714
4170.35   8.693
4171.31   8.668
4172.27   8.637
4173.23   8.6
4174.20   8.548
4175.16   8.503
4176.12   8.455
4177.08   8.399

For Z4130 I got 2.1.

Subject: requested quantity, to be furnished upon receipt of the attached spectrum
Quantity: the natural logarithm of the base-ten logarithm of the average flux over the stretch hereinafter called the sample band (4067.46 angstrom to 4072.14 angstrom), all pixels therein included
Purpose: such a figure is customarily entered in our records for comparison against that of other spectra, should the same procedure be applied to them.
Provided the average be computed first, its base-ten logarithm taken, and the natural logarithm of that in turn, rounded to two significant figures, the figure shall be -0.065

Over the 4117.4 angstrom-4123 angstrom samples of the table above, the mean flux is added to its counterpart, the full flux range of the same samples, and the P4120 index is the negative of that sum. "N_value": -9.8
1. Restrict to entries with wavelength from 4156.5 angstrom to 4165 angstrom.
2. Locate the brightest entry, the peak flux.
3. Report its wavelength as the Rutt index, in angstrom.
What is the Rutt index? 4156.93 angstrom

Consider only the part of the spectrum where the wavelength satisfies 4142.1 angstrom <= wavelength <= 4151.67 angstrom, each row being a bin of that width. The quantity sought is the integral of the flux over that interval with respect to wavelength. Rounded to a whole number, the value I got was 82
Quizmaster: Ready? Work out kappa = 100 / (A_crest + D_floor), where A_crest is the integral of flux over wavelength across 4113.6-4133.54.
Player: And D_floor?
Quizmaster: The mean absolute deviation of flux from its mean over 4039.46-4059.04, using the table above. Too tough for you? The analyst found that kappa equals 0.554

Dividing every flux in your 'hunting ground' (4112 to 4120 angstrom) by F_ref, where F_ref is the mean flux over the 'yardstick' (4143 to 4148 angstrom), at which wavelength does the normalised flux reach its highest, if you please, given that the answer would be 4119.77 angstrom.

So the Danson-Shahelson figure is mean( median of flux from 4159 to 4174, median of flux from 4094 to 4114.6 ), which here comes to 8.92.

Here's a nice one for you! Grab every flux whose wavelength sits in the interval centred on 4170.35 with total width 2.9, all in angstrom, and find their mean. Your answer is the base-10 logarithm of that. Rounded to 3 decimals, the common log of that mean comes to 0.939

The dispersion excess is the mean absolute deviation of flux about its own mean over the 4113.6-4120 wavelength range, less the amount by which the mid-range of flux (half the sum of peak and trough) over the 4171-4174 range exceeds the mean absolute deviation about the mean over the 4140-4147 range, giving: -8.2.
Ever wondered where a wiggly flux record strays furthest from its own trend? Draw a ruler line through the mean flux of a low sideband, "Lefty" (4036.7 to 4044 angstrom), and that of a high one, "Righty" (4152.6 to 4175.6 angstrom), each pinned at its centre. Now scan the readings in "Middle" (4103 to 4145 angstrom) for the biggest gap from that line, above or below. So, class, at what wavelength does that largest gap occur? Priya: 4119.77 angstrom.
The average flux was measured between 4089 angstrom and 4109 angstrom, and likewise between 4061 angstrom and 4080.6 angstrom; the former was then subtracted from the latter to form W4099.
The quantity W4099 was -0.8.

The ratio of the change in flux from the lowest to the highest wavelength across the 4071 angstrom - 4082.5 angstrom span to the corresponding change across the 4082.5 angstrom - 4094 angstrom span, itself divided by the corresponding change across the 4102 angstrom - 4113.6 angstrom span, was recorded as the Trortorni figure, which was 2.4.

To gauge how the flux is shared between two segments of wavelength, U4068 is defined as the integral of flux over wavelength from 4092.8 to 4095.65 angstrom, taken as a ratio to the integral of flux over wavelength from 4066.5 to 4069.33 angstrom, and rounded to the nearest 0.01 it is 1.19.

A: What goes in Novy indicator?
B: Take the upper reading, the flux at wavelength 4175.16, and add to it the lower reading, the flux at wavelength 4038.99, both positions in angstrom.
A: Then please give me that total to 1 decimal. 17.4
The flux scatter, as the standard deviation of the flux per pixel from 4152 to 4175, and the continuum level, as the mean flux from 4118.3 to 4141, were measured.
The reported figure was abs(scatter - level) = 8.67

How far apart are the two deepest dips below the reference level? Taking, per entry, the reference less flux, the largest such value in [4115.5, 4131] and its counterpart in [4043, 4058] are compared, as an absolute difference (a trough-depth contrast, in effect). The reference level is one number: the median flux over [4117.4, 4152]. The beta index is 0.43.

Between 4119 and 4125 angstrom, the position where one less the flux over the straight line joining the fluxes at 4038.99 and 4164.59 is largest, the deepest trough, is 4124.51 angstrom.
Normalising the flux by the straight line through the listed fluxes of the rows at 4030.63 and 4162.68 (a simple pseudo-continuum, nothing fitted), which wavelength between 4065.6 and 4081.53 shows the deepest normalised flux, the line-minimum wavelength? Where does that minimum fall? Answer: 4066.05 angstrom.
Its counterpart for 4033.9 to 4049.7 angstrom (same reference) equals 4043.64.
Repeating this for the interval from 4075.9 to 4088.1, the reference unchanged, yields 4076.36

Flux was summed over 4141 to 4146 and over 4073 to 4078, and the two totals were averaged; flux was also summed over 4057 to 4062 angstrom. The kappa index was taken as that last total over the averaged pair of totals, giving 0.94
